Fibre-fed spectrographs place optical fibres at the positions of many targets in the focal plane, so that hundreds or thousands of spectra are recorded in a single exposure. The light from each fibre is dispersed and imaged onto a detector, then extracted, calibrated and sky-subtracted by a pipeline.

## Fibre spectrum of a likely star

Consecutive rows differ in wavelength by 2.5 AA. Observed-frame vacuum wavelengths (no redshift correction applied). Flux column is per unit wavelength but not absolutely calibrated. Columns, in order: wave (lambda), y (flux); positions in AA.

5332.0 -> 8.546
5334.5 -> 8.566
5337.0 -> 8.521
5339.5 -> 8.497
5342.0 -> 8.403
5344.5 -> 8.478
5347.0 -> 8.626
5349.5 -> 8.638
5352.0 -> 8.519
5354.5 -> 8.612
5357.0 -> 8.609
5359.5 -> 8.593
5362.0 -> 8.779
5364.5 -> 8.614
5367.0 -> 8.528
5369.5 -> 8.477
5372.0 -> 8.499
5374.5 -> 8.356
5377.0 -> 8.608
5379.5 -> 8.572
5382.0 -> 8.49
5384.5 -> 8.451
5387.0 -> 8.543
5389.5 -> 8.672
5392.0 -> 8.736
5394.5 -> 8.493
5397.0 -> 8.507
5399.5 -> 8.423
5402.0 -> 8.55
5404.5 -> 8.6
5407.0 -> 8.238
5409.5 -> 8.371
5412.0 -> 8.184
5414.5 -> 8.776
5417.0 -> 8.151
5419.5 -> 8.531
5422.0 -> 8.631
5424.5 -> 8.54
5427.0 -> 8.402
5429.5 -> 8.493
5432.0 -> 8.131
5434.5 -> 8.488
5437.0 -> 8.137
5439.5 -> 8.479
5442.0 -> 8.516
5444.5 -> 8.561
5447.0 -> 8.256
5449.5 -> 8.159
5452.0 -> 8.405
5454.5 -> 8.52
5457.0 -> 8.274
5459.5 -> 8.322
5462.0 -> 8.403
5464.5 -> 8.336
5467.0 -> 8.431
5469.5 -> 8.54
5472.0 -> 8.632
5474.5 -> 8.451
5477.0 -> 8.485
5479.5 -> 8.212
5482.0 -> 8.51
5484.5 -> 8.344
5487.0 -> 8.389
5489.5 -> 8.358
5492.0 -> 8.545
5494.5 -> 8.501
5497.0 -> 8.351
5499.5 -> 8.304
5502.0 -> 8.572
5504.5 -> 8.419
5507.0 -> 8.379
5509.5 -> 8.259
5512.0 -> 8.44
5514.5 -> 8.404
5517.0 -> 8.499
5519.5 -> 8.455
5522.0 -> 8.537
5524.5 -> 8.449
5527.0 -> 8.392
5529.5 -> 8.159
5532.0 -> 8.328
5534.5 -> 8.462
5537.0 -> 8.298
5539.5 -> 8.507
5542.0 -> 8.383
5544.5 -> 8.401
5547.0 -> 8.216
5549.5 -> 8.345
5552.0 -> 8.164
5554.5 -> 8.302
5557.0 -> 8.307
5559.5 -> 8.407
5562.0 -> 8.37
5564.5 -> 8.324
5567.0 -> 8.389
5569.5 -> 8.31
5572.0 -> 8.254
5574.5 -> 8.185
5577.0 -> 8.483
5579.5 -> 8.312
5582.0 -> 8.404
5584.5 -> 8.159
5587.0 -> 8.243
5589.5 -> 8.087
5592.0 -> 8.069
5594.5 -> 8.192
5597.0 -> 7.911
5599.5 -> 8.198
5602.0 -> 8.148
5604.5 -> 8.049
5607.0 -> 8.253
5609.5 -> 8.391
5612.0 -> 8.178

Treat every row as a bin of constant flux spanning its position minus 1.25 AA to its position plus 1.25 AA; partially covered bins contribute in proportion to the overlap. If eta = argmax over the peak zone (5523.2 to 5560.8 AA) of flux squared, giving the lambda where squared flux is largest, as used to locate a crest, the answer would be 5539.5 AA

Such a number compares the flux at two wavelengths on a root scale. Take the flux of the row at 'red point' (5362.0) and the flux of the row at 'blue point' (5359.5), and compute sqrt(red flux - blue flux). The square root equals 0.43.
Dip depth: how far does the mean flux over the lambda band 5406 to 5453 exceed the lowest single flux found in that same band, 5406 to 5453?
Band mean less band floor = 0.26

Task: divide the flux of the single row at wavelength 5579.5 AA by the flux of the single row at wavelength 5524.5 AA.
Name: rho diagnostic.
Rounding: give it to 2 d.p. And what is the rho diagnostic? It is 0.98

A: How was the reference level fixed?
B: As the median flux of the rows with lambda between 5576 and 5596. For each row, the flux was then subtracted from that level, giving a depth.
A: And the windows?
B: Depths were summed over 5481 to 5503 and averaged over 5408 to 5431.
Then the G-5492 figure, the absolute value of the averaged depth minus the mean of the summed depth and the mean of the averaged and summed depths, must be 1.26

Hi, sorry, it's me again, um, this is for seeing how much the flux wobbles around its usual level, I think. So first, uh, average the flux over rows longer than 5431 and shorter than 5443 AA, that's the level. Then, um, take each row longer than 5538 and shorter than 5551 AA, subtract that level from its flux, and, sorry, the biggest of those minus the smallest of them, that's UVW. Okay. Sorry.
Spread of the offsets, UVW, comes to 0.29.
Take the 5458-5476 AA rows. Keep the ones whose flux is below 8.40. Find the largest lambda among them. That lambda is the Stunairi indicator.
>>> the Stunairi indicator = 5464.5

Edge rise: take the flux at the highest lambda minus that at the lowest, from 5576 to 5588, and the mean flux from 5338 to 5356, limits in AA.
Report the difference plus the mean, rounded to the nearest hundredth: 8.30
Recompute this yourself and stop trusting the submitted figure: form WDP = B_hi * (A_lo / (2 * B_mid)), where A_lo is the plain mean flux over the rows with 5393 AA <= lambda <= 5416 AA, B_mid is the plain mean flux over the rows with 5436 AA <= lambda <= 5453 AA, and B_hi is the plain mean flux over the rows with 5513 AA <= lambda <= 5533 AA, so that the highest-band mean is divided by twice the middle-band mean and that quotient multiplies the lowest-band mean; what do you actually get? 4.25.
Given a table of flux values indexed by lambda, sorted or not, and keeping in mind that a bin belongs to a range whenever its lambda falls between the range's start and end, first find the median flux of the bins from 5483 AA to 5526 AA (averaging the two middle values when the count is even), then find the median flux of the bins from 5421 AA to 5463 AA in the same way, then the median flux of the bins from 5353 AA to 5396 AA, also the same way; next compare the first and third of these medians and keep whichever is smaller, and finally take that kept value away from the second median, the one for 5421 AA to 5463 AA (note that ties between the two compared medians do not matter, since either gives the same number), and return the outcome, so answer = -0.01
